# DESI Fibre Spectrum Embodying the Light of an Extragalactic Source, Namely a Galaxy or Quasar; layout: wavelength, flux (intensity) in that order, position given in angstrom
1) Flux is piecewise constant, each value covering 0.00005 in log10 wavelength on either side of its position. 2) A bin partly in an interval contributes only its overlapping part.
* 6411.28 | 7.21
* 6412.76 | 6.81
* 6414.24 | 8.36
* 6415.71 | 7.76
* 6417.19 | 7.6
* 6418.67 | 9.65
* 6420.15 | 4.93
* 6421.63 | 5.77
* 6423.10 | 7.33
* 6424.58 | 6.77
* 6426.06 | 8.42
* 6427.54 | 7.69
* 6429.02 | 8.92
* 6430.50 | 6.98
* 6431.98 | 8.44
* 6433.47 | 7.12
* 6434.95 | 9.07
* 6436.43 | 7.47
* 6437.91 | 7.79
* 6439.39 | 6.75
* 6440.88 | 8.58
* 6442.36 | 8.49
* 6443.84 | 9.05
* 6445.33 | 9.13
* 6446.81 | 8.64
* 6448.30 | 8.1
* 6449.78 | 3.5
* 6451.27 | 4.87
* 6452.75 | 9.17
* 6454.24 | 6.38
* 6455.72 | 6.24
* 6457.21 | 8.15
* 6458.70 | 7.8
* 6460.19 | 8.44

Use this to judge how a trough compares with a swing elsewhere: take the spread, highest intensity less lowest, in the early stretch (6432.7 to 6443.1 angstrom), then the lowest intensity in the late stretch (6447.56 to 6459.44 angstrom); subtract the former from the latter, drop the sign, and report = 1.2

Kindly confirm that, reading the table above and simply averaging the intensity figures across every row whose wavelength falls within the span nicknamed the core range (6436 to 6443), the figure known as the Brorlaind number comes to 7.82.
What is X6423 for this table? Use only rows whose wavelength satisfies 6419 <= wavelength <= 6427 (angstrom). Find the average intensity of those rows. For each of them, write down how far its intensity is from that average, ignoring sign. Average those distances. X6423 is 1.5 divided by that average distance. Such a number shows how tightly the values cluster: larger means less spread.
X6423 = 1.4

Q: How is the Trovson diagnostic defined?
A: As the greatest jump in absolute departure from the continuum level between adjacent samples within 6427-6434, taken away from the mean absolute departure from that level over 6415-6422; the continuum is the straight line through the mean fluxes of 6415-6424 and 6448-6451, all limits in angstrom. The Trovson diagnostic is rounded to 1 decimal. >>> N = -0.5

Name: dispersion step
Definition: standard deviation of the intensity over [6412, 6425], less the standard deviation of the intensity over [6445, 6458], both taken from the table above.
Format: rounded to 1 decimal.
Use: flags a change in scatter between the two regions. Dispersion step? -0.6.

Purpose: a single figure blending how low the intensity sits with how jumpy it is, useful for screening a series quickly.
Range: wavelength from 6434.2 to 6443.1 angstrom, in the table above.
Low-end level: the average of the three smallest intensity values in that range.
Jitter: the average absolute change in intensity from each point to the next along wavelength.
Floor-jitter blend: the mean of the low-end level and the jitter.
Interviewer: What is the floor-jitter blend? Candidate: 4.16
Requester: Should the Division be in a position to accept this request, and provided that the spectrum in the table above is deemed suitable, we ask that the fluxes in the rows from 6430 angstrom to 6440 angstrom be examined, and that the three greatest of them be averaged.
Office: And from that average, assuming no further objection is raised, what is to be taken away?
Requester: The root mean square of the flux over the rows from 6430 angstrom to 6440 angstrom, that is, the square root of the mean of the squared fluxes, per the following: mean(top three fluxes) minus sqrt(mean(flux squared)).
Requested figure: 0.73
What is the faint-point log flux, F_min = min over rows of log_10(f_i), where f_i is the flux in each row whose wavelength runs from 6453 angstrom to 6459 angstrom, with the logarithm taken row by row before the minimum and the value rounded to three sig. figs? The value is 0.795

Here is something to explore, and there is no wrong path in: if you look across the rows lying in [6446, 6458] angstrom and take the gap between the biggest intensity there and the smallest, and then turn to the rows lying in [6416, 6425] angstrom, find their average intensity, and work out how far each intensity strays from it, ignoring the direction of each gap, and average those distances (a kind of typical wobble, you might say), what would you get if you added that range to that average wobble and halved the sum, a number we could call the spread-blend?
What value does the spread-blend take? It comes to 3.43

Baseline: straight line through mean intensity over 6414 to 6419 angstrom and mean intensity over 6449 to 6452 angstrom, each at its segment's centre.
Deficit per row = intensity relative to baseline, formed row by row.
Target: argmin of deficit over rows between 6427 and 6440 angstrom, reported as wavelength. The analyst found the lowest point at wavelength 6430.50 angstrom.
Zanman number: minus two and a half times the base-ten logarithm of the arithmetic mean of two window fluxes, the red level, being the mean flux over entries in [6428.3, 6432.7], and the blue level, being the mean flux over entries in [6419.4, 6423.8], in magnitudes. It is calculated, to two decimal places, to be -2.12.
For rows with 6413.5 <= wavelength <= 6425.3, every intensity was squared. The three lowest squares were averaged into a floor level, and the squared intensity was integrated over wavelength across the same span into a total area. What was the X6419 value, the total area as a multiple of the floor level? 19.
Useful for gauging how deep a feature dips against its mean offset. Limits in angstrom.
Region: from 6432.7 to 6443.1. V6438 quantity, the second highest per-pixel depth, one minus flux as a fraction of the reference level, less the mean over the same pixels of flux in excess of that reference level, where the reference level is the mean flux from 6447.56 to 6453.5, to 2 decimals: -1.60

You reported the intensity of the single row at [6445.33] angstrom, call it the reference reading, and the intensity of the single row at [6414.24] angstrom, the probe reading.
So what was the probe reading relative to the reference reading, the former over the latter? 0.92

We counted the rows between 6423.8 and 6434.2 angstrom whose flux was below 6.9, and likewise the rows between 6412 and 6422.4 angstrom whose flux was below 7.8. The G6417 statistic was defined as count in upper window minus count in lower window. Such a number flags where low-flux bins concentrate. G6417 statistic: -4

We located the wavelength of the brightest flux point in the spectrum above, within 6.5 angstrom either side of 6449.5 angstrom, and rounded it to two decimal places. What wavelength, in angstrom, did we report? 6452.75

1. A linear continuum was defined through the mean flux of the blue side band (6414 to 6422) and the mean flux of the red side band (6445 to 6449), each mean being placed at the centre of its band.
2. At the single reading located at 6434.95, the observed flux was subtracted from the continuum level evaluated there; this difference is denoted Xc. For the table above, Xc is -1.0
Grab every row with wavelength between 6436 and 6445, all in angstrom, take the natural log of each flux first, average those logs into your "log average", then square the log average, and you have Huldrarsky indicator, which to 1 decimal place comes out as 4.3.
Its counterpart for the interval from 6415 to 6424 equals 3.8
